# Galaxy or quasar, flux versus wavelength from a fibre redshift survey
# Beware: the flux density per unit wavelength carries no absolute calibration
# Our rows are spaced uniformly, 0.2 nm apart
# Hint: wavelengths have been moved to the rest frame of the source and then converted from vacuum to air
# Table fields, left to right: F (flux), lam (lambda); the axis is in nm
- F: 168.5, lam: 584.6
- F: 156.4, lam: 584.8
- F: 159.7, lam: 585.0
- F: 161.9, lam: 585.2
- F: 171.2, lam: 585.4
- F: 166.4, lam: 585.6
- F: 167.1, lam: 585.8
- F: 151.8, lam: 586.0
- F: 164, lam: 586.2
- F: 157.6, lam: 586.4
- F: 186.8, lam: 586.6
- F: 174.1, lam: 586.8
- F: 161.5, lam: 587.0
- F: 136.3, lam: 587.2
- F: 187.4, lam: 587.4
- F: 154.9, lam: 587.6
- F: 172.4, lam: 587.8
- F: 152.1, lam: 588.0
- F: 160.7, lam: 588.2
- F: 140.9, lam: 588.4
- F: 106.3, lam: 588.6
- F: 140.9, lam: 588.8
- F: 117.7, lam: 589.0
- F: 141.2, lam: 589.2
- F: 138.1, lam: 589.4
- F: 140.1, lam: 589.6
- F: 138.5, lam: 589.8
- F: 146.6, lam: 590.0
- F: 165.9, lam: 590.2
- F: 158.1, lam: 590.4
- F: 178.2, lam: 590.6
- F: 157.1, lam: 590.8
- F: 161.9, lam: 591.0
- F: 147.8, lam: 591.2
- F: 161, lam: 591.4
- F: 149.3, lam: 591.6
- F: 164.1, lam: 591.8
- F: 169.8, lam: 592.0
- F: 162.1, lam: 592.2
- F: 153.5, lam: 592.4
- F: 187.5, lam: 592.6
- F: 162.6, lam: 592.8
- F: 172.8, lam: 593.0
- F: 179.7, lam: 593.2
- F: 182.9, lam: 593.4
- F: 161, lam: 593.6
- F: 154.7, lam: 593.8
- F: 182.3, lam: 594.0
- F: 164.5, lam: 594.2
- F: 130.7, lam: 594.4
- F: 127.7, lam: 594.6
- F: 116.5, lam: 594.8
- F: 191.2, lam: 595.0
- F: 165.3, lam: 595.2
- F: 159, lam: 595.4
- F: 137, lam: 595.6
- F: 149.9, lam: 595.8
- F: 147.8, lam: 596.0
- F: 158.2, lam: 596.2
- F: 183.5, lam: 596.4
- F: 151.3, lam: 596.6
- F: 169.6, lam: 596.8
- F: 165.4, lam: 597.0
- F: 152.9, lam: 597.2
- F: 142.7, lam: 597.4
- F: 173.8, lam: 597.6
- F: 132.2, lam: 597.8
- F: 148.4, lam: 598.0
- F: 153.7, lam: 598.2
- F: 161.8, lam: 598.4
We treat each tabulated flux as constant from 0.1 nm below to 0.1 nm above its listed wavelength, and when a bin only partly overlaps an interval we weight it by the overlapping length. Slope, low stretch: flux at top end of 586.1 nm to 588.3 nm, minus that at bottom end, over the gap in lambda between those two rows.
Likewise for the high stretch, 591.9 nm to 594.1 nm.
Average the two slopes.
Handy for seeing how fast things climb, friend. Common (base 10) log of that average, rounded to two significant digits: 0.36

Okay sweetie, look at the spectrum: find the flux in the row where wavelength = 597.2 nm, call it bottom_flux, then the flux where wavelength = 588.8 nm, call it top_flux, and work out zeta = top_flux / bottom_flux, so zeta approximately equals 0.92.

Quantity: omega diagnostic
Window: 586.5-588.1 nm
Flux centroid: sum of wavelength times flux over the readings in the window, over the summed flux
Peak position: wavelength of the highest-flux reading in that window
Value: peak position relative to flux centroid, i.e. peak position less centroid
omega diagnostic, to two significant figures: 0.12 nm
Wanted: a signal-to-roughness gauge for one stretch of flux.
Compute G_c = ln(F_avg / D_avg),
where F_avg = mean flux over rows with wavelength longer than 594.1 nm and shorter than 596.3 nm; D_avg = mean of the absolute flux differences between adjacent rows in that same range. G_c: 2.00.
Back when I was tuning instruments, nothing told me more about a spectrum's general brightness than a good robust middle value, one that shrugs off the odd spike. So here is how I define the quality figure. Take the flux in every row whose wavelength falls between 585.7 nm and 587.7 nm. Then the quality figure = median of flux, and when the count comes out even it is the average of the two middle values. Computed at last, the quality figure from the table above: 163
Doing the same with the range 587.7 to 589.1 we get 141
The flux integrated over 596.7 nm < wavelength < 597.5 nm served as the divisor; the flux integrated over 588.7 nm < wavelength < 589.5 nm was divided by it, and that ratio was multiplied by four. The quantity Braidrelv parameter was 3.41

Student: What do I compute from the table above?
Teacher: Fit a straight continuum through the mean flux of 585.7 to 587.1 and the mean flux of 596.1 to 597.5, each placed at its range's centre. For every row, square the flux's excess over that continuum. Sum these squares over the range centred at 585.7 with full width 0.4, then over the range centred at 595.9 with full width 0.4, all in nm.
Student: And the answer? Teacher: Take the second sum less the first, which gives 297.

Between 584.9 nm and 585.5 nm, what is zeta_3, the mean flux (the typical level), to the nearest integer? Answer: 164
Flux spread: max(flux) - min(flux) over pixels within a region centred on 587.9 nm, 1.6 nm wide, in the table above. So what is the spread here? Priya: 81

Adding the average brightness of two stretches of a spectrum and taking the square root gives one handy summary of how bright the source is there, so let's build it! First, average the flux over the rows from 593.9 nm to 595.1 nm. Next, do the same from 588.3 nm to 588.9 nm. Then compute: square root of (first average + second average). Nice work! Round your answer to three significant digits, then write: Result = 16.8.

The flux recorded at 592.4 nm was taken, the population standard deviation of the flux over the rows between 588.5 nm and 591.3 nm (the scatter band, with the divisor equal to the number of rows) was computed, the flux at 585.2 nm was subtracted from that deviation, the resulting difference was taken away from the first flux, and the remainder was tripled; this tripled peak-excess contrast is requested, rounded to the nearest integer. 892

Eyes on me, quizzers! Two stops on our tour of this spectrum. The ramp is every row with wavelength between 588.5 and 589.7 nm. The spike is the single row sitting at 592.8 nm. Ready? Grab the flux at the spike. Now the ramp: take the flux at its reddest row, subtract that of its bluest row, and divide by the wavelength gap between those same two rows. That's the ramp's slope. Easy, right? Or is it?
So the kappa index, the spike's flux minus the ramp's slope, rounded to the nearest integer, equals 129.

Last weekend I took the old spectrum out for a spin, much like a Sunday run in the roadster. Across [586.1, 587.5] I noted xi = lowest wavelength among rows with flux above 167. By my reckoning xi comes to 586.6 nm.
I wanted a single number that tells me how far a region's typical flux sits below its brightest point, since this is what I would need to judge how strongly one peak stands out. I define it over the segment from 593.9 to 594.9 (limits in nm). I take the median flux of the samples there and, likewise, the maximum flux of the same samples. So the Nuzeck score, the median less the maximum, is -52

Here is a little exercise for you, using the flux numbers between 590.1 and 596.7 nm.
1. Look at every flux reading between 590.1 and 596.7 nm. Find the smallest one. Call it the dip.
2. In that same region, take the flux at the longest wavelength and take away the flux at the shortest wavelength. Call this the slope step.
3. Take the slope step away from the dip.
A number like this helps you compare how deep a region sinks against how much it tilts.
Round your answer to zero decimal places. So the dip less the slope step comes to 131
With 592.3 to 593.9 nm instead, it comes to 152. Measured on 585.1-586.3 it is 150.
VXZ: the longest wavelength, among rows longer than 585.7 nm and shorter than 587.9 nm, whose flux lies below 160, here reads 587.6 nm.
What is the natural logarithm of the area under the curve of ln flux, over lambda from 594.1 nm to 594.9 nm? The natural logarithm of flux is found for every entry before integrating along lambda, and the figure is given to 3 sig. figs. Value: 1.37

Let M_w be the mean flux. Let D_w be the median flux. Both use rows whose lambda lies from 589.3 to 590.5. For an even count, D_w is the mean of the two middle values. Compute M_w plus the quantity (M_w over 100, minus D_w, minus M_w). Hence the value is -142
